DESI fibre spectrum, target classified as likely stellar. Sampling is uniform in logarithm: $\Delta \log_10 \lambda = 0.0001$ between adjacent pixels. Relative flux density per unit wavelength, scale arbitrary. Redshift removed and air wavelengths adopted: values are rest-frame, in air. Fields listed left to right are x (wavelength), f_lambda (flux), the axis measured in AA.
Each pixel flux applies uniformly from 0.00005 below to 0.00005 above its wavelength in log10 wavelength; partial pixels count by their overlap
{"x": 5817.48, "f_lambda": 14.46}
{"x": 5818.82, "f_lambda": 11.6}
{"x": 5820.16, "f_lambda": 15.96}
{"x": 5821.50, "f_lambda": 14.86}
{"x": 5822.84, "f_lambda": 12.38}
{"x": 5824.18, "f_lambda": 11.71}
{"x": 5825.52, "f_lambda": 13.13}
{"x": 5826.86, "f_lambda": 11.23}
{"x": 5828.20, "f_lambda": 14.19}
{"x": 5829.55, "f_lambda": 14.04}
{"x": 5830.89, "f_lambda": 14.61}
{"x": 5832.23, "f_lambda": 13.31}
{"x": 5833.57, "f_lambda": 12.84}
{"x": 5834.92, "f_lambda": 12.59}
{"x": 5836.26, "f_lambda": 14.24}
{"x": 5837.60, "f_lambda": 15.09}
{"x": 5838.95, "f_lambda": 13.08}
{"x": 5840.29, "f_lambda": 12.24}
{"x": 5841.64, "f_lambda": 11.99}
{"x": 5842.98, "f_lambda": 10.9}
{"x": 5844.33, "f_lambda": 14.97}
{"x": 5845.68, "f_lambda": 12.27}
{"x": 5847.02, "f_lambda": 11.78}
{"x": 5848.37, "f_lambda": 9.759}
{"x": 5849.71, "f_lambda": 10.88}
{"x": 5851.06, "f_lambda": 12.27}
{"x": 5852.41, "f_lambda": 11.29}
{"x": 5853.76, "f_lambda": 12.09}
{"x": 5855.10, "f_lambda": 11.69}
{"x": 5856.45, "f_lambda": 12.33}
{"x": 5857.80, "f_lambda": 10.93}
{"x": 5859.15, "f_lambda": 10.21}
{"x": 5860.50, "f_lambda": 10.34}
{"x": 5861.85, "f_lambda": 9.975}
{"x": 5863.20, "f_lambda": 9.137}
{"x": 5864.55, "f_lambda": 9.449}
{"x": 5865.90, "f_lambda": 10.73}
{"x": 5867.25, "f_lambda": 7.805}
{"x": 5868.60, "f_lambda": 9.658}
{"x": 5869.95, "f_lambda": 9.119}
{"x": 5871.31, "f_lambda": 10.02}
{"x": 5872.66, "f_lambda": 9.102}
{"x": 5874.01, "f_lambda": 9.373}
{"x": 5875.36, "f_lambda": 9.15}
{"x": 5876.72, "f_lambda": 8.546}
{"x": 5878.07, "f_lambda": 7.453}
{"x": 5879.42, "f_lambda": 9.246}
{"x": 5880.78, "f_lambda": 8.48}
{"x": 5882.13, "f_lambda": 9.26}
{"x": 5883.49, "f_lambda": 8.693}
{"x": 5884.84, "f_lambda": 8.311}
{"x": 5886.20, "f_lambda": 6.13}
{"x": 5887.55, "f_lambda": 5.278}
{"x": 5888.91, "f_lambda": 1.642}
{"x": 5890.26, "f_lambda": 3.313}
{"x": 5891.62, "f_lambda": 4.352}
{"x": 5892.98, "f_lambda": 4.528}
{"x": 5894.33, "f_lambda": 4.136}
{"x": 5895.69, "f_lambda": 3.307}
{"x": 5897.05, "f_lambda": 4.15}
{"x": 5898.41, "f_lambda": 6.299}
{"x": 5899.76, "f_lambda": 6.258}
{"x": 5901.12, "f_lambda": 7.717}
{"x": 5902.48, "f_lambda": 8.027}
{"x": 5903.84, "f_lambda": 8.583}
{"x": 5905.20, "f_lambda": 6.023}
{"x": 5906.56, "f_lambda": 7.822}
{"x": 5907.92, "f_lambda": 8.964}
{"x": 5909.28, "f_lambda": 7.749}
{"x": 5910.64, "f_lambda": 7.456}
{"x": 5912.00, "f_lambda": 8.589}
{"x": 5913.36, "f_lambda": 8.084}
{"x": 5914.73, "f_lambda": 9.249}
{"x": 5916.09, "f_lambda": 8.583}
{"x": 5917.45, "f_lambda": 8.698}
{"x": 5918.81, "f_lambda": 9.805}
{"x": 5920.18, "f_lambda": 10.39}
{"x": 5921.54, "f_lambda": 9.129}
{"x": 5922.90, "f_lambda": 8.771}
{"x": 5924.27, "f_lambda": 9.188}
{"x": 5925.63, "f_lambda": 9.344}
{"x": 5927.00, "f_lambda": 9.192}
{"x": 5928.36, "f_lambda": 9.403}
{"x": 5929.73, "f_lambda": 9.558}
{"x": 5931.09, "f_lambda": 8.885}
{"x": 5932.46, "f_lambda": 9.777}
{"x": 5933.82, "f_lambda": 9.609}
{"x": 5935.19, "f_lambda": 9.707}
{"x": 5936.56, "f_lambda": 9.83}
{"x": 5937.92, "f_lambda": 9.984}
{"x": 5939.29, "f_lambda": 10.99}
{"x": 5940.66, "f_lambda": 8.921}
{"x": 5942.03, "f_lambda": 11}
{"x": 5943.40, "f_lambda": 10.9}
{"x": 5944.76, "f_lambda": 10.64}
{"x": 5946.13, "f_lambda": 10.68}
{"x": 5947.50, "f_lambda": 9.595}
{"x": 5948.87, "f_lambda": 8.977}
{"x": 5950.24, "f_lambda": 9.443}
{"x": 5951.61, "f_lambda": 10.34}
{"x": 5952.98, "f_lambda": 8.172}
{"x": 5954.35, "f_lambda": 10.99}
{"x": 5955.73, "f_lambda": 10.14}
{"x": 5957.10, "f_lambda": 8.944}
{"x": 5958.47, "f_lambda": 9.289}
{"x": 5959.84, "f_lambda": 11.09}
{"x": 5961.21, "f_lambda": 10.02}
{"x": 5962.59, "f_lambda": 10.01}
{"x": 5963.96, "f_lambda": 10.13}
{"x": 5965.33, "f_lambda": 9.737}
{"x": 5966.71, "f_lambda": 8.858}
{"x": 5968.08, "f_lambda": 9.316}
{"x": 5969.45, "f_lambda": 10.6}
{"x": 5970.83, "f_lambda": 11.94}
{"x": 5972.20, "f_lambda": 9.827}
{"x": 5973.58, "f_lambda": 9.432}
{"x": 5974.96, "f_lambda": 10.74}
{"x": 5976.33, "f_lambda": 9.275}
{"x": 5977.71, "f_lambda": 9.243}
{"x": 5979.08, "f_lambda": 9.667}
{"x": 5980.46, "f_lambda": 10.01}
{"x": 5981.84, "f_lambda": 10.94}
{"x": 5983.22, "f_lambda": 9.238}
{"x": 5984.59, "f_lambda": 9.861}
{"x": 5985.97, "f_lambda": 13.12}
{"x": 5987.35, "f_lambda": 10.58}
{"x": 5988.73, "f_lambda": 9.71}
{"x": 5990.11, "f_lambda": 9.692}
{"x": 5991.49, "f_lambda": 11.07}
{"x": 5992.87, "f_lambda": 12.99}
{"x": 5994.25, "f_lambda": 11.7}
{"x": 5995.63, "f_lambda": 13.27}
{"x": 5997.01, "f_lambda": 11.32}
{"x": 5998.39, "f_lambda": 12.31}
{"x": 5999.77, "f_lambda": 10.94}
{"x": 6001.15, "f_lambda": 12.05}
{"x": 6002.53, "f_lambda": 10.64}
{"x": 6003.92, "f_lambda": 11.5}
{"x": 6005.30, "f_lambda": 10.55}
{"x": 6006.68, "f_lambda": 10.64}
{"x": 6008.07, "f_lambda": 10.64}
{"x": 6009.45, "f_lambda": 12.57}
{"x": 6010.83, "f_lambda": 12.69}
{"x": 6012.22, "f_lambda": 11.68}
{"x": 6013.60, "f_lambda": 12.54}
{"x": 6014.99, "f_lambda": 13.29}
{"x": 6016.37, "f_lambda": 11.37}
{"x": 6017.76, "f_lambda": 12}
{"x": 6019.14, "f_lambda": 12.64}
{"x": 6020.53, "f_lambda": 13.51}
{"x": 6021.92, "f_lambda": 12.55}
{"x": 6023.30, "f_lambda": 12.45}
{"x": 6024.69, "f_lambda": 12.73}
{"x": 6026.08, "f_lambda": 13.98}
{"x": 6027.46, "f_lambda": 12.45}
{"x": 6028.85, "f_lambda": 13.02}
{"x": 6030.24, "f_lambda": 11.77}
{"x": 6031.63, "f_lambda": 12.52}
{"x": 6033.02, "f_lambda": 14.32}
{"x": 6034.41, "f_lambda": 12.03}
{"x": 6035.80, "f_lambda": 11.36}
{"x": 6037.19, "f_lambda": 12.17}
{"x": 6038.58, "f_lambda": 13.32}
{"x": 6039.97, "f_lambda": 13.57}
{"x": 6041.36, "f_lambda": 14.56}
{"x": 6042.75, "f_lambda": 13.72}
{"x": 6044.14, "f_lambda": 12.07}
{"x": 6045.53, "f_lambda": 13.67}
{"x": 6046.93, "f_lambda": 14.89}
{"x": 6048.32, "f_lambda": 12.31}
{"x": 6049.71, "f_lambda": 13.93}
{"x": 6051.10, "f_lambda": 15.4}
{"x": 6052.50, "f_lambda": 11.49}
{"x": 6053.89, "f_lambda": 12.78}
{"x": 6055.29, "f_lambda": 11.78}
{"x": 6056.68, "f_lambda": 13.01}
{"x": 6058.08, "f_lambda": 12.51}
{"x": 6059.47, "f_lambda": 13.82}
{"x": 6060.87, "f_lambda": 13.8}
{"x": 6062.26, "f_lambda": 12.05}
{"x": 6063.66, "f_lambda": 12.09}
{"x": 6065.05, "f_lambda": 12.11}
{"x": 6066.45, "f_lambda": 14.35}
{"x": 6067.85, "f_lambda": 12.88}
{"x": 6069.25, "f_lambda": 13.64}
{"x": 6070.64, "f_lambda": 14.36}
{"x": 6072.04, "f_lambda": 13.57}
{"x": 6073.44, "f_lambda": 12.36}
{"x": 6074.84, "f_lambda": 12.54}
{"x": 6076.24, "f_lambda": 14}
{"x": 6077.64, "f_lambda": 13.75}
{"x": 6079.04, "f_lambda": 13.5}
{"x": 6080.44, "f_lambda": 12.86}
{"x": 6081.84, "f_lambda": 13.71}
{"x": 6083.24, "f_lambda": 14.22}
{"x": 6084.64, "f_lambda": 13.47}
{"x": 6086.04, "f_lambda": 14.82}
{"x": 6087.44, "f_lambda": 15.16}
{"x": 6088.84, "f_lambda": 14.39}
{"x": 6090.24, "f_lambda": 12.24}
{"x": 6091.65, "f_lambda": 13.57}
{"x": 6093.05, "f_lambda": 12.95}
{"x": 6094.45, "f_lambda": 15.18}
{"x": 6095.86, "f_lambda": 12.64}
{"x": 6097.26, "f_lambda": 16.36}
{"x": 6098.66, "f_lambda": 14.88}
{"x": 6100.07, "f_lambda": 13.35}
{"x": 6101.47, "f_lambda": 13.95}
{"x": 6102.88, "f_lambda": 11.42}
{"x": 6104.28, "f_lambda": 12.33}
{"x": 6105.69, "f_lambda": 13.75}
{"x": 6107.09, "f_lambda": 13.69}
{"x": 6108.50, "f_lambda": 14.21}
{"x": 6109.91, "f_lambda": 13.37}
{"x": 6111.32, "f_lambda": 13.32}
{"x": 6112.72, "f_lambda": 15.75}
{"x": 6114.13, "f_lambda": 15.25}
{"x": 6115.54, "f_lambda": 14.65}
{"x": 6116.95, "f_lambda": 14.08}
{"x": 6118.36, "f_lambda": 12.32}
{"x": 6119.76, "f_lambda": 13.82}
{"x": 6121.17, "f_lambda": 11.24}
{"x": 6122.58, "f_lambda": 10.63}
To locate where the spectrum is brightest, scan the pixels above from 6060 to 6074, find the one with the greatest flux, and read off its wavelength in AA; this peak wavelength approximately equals 6070.64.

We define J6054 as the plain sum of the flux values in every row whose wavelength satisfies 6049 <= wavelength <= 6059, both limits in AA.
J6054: 91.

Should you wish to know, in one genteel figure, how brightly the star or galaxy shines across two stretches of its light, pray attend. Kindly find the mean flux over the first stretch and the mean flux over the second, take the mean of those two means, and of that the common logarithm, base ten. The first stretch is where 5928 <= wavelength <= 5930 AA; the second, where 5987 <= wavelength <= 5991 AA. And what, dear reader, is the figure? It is 0.99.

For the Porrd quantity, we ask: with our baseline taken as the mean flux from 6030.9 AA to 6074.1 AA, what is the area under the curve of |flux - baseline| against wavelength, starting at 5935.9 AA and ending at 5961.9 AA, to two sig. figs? 81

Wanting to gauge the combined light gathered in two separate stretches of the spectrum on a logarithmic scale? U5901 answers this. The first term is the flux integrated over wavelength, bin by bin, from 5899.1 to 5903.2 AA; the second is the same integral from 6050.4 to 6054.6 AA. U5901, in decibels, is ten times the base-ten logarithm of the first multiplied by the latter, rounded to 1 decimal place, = 32.2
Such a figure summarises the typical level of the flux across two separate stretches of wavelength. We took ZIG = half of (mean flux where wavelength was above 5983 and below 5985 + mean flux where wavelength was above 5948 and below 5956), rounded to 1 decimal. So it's 9.6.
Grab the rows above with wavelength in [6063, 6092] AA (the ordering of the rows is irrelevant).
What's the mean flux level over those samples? 13.5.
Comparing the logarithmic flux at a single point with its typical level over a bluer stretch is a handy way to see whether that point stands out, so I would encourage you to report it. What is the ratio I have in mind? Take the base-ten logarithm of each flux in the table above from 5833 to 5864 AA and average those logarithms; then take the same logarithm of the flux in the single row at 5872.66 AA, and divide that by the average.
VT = 0.896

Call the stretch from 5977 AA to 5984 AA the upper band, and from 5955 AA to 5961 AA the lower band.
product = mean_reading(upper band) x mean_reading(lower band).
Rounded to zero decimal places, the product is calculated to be 97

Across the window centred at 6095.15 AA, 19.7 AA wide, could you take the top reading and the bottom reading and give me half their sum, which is 13.9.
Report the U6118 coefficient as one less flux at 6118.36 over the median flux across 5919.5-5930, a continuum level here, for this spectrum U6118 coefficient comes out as -0.33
